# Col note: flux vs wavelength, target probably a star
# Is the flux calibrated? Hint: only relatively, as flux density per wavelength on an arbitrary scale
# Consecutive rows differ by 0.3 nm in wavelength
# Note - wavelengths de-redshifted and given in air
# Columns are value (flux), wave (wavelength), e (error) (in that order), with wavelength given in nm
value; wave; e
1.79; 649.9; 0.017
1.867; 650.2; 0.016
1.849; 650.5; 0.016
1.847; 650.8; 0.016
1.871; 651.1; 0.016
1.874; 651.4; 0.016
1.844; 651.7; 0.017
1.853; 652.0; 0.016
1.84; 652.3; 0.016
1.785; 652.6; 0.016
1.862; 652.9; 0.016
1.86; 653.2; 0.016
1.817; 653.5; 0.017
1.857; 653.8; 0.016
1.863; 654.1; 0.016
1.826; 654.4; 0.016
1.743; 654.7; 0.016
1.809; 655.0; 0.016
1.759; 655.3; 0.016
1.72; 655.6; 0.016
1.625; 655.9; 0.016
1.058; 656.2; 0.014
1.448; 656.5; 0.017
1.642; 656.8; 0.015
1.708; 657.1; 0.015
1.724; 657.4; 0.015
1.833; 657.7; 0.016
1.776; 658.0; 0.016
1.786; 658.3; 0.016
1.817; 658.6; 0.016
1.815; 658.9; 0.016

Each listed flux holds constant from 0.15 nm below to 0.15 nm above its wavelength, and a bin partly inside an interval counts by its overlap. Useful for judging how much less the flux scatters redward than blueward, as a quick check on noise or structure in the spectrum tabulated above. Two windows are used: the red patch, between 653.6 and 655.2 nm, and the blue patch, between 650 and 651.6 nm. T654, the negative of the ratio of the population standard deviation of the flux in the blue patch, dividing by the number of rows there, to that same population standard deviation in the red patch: -0.26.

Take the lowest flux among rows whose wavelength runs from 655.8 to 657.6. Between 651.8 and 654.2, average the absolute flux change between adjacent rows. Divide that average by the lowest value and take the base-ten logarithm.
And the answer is -1.50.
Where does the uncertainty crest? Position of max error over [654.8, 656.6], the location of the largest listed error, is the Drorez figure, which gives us 656.5 nm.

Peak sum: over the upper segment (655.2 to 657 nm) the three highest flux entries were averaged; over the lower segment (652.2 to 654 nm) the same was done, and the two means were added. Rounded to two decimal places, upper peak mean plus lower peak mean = 3.57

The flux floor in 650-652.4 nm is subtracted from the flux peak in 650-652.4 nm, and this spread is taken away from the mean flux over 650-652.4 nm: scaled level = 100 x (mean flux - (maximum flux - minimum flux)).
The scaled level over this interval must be 182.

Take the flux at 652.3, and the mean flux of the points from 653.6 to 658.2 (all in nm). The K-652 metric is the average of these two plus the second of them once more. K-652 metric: 3.46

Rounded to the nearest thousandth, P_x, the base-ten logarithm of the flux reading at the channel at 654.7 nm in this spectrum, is 0.241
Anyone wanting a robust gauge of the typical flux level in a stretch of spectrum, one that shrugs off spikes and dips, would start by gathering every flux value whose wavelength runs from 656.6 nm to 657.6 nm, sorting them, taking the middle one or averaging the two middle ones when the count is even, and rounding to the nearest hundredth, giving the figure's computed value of 1.71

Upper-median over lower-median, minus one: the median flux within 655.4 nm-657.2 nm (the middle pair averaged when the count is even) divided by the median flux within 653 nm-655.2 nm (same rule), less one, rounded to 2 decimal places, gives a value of -0.11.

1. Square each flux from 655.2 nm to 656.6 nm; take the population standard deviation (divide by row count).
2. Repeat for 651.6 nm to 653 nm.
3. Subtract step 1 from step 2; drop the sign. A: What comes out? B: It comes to 0.62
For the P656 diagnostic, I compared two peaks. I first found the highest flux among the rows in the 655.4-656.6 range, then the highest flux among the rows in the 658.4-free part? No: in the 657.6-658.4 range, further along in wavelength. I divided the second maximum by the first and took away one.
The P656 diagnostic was 0.066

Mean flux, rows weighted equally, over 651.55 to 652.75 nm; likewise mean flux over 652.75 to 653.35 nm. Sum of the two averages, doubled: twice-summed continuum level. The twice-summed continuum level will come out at 7.4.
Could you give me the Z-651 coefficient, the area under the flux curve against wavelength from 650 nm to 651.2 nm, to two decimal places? 2.23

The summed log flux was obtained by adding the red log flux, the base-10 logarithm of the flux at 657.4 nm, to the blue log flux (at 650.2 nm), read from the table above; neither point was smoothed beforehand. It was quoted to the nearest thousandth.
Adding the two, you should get 0.508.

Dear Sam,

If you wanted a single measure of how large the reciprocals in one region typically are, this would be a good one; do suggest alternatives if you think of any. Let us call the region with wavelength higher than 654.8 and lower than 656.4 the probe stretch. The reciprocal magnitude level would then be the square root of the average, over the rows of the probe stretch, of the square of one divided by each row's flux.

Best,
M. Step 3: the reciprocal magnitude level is 0.67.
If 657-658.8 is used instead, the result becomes 0.56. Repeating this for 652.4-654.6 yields 0.54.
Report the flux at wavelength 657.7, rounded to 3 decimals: 1.833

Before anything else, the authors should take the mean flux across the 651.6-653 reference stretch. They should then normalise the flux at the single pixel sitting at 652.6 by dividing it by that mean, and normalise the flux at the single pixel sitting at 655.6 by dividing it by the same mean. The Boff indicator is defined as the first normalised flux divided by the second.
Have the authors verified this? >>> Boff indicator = 1.04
